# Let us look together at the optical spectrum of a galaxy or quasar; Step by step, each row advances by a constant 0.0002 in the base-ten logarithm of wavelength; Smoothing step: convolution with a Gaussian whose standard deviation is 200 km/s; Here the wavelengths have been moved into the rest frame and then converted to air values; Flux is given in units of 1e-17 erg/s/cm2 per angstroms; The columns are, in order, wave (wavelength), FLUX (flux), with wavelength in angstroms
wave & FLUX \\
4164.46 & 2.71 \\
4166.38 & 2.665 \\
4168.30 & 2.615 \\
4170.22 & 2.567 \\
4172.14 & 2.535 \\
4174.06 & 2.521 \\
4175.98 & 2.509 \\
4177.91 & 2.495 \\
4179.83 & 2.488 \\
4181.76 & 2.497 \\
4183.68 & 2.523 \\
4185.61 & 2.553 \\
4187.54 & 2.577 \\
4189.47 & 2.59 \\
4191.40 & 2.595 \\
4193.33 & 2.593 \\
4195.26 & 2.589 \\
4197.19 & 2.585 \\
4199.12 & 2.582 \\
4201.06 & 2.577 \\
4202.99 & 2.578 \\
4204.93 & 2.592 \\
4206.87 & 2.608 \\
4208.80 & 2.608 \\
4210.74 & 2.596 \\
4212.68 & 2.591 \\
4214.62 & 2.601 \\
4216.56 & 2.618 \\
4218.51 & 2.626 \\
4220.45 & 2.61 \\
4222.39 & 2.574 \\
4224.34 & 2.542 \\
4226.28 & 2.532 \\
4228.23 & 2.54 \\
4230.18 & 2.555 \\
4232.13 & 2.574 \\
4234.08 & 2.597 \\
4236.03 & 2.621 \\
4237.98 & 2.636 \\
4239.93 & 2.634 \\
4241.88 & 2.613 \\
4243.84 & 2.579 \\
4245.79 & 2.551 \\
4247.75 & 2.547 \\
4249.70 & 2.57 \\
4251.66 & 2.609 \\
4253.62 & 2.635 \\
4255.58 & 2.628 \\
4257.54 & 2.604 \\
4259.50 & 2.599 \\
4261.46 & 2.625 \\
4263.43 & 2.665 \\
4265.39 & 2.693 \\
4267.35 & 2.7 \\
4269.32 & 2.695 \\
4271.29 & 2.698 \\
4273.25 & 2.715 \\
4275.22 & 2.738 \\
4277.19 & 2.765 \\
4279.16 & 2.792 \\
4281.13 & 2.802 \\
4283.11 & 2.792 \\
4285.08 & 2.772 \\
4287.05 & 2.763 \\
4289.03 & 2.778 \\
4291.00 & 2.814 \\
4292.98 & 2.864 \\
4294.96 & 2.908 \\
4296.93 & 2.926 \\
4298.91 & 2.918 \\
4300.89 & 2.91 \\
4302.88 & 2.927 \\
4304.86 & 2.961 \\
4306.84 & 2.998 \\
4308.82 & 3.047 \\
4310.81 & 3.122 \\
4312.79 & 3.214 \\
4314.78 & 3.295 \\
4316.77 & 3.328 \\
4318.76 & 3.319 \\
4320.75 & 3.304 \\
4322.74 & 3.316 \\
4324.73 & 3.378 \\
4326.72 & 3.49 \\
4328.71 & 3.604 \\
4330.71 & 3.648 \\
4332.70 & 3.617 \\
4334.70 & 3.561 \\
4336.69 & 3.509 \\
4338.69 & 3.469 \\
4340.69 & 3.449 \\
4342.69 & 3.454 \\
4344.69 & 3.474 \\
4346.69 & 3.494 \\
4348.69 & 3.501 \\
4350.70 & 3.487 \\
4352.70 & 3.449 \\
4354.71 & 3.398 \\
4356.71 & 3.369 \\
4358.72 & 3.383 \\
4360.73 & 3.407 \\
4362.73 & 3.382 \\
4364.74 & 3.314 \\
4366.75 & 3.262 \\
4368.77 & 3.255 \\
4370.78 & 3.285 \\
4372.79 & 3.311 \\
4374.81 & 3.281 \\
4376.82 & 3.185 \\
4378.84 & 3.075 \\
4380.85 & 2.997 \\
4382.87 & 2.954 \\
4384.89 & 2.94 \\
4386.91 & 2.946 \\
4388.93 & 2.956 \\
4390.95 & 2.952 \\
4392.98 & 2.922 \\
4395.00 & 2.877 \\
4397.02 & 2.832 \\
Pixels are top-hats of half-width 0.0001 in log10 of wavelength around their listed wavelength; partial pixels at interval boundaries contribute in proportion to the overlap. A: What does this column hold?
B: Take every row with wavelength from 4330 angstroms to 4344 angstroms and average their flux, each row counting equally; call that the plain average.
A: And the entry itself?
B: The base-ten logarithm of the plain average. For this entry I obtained 0.55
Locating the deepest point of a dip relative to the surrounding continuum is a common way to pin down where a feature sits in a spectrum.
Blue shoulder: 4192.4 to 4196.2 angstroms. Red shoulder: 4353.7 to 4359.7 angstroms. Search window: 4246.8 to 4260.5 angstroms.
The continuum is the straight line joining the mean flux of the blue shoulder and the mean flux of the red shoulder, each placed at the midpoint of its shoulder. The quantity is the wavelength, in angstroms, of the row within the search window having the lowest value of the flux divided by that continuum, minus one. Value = 4247.75 angstroms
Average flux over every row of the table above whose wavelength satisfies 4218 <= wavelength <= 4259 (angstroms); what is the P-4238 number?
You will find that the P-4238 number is 2.589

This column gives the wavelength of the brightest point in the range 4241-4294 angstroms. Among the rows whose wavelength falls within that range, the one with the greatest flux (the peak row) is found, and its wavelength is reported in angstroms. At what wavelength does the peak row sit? 4292.98 angstroms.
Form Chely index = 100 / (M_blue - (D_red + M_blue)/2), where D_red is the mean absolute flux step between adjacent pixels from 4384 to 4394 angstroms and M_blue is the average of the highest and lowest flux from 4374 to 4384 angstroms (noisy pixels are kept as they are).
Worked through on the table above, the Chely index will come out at 64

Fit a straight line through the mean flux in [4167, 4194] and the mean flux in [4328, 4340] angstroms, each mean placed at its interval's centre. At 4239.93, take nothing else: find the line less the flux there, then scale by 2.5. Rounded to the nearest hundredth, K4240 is 0.77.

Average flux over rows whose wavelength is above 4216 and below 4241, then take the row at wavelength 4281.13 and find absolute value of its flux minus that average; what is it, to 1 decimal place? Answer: 0.2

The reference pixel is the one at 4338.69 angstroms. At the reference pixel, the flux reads 3.469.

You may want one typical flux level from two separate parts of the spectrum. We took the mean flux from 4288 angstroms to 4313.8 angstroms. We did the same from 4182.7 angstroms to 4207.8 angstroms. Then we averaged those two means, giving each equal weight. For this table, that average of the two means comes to 2.8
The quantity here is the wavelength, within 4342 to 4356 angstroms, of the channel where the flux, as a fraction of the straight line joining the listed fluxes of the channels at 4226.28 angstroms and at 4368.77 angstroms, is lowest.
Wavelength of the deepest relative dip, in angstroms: 4354.71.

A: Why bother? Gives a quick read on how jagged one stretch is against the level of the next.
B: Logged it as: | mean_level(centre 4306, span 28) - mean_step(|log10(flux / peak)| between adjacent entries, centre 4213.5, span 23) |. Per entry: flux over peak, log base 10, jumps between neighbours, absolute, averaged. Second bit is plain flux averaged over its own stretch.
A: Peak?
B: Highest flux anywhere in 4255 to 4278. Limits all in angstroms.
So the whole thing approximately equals 3.1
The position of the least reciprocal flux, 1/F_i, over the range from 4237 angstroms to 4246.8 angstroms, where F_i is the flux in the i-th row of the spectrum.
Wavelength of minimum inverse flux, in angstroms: 4237.98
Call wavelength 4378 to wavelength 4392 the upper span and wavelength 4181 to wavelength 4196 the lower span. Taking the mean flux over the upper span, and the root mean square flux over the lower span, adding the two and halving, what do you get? 2.77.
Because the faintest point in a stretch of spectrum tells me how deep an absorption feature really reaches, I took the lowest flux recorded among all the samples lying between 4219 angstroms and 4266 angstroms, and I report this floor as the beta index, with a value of 2.532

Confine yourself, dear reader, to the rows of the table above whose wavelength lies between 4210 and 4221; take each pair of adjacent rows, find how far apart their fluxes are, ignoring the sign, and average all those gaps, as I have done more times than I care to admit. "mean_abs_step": 0.011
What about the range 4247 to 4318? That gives 0.028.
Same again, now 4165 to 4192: 0.022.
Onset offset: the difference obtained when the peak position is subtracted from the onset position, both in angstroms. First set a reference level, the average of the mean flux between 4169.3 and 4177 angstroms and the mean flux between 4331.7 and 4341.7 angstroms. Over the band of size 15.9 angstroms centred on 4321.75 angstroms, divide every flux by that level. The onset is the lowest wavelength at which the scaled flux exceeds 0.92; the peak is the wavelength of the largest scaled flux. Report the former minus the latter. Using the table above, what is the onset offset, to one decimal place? -13.9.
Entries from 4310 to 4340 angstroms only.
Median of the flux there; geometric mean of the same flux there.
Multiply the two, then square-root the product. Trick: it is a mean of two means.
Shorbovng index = 3.4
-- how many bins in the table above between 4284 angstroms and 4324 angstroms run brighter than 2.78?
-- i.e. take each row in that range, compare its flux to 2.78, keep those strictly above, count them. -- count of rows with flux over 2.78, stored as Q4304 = 17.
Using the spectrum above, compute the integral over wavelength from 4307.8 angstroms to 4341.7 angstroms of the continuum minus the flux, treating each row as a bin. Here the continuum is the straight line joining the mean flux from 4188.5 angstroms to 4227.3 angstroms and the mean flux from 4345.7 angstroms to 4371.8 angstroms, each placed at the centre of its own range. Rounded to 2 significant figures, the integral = -6.4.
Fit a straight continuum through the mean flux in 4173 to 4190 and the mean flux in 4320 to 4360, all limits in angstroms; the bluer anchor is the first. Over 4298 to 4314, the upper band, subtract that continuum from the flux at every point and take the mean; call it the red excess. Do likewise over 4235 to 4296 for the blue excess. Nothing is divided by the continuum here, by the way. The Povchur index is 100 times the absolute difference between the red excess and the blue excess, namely 8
